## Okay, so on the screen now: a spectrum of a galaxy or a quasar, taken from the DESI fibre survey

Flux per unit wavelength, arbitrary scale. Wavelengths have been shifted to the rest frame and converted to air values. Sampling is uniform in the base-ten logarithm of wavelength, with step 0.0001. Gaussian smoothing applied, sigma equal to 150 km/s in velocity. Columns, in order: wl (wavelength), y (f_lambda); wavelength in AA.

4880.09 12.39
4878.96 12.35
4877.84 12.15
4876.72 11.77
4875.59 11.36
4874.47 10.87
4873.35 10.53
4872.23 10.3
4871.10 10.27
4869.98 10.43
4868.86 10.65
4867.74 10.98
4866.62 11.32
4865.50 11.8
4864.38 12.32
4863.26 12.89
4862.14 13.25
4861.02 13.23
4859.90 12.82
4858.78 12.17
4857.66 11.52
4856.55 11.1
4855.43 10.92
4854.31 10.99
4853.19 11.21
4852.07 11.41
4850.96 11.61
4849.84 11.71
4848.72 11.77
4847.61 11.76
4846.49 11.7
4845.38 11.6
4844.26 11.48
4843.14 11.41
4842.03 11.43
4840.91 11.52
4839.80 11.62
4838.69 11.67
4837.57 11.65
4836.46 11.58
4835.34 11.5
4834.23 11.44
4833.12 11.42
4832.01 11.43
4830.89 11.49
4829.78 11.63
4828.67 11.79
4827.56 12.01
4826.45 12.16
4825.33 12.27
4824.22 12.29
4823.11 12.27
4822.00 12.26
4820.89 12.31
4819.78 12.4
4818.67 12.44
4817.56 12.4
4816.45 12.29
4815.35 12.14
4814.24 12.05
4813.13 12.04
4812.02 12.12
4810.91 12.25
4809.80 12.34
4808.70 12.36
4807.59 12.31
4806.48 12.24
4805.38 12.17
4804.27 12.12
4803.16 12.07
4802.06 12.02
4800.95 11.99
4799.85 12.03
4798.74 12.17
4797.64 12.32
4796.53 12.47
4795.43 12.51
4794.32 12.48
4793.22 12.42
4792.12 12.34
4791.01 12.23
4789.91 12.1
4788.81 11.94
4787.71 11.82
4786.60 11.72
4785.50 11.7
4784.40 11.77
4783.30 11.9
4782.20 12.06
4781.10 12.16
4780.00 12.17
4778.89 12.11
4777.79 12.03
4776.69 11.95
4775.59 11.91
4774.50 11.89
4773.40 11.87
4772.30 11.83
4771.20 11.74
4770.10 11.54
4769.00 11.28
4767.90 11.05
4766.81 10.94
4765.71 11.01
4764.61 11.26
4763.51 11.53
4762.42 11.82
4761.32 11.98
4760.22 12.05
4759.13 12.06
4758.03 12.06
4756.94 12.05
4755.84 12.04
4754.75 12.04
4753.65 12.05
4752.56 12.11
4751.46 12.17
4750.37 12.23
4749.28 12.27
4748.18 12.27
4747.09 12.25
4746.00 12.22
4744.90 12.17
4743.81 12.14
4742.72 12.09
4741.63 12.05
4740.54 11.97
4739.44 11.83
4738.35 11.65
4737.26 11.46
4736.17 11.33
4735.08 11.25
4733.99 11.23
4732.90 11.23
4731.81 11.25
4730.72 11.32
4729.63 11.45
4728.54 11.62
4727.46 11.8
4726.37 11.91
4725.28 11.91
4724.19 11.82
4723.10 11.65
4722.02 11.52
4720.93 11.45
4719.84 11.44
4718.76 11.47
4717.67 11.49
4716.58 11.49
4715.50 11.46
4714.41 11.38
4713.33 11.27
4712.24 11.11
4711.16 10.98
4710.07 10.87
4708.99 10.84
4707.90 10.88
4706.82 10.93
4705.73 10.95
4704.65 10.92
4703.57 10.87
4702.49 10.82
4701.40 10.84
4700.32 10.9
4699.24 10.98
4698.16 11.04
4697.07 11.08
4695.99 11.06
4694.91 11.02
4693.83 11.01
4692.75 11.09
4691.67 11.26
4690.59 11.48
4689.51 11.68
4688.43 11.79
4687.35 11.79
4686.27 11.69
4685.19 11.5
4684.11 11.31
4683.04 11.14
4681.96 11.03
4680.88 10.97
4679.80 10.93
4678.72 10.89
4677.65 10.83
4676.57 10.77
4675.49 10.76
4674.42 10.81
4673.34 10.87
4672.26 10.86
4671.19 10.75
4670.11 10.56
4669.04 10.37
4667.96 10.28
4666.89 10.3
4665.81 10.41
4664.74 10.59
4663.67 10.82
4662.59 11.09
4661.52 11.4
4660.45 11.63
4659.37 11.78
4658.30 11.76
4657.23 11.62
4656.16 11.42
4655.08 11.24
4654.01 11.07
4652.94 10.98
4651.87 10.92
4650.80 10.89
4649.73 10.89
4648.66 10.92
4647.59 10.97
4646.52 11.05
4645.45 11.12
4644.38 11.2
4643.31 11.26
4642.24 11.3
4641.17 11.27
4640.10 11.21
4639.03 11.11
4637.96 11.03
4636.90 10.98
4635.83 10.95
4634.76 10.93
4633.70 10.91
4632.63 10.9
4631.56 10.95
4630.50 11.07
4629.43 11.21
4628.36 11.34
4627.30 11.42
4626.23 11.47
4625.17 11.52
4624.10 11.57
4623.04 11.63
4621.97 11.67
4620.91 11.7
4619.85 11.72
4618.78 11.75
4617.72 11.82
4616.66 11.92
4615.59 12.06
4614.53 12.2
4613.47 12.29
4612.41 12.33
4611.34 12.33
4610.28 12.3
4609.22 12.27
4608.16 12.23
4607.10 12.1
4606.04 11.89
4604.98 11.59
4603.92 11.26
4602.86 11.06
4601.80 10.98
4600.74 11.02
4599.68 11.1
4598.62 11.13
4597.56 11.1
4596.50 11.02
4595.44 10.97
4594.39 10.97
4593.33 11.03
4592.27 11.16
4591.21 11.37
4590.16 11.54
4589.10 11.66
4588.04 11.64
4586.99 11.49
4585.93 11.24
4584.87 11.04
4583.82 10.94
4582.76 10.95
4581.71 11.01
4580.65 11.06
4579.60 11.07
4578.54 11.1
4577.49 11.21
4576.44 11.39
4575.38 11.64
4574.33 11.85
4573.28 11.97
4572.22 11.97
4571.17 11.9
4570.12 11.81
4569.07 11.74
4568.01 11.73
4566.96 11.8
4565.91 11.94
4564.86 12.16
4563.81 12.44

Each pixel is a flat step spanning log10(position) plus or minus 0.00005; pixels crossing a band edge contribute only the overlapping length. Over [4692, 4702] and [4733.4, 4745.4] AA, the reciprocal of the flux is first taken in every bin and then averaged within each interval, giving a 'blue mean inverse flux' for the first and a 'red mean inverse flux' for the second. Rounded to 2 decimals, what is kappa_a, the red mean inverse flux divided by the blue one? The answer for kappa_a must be 0.94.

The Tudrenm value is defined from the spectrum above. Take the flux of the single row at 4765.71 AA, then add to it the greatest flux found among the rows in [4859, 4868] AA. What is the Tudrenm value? 24.3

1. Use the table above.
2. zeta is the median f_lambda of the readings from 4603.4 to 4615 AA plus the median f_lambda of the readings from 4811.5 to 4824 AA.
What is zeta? 24.5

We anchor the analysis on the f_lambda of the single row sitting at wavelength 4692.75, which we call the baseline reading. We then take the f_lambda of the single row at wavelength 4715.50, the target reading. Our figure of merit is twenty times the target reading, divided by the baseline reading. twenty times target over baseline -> 20.7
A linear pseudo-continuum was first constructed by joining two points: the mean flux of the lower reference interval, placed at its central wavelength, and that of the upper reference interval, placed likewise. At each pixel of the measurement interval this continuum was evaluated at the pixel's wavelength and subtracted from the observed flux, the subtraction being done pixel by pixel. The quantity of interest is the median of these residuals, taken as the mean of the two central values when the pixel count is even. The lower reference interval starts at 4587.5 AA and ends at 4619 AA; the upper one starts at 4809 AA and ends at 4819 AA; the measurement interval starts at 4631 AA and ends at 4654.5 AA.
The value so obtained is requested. -0.7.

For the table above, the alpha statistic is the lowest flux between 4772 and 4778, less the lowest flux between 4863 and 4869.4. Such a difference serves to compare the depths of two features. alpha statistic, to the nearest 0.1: 1.2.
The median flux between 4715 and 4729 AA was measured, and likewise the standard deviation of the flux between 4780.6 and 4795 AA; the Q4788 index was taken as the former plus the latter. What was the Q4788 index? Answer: 11.8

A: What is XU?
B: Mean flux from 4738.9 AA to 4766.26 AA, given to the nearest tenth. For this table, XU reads 12.0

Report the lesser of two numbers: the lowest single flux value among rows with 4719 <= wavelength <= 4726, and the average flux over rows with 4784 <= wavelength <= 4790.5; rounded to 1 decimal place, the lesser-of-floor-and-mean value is 11.4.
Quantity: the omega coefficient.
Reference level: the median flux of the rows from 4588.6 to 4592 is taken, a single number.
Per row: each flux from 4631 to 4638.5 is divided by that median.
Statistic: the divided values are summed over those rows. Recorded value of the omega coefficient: 6.64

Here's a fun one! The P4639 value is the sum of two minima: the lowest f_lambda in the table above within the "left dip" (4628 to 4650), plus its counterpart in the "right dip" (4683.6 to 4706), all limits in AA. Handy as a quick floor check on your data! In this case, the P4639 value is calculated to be 21.7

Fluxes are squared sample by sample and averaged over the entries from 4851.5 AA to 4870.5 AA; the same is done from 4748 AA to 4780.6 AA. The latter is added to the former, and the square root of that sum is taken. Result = 16.7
